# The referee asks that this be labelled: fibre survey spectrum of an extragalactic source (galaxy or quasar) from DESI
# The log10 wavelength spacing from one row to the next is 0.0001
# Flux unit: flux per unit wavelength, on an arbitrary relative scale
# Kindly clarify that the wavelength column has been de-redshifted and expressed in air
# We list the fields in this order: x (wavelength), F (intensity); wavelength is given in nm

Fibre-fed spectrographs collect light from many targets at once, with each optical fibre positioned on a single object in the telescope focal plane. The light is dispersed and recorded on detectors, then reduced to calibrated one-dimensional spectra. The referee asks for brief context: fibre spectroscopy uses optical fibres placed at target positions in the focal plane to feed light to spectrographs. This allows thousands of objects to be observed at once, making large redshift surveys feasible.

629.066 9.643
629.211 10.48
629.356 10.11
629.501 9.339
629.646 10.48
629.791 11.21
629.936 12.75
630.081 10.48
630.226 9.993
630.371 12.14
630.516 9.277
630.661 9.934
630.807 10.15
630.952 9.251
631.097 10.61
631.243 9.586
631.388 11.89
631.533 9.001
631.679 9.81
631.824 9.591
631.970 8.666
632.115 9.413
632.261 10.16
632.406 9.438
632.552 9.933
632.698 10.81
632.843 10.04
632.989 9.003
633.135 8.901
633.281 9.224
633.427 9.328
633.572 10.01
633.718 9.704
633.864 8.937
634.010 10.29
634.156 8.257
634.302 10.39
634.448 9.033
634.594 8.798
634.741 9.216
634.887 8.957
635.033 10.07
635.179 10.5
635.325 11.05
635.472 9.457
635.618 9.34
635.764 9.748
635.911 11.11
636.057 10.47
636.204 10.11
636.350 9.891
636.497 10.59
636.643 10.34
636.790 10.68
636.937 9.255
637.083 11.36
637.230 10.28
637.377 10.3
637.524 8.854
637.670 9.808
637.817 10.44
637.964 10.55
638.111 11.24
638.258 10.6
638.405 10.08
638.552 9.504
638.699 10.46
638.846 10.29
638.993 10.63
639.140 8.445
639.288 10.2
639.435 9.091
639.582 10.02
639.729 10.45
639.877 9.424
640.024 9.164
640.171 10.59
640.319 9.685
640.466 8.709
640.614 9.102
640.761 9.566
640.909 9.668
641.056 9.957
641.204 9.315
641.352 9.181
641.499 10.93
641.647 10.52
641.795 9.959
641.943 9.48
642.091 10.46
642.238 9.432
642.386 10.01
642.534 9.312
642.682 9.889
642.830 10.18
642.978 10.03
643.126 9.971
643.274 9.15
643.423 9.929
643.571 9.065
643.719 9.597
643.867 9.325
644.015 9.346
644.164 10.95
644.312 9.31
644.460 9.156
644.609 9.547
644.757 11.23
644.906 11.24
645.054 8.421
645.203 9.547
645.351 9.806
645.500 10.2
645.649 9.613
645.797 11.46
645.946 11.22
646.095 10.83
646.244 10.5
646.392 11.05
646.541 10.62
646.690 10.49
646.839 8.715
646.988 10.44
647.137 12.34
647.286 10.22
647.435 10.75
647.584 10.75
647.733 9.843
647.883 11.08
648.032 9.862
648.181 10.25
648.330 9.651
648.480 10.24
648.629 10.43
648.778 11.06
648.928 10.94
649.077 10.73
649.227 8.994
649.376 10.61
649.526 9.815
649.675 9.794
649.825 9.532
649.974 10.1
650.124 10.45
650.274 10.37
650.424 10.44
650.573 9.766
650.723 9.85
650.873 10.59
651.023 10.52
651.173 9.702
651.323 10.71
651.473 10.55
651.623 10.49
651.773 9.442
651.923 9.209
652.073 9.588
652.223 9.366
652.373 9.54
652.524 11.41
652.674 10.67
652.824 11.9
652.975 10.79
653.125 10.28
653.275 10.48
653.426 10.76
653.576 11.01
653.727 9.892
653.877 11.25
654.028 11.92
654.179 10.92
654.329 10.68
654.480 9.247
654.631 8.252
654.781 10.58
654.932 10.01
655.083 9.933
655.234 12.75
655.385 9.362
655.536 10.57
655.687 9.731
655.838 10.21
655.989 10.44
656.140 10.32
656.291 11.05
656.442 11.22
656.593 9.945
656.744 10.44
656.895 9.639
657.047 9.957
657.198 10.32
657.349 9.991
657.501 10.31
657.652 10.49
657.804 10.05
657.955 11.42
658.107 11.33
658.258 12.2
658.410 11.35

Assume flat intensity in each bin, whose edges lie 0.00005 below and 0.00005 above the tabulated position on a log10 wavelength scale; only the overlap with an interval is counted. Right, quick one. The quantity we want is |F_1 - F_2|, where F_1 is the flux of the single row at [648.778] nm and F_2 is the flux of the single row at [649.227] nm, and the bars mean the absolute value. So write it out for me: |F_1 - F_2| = 2.1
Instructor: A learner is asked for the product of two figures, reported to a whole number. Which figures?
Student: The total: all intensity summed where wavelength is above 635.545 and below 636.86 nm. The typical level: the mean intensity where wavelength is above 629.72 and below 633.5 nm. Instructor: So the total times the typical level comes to 925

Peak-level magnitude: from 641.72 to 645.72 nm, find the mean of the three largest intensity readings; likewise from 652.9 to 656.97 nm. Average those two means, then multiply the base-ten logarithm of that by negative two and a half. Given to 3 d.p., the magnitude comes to -2.657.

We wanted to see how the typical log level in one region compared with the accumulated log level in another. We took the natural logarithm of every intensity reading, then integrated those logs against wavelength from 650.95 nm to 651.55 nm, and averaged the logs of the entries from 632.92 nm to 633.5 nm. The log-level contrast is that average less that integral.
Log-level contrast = 0.81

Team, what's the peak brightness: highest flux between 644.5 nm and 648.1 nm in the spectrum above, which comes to 12.34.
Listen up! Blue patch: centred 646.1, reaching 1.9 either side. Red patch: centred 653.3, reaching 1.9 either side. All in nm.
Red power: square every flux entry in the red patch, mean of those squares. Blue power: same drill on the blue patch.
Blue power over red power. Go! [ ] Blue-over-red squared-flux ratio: 1.00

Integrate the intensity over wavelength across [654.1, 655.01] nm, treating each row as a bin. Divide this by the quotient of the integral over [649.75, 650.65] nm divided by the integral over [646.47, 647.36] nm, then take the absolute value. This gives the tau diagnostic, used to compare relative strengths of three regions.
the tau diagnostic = 9.3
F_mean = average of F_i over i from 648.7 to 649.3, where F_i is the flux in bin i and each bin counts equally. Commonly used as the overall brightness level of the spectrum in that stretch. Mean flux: 10.4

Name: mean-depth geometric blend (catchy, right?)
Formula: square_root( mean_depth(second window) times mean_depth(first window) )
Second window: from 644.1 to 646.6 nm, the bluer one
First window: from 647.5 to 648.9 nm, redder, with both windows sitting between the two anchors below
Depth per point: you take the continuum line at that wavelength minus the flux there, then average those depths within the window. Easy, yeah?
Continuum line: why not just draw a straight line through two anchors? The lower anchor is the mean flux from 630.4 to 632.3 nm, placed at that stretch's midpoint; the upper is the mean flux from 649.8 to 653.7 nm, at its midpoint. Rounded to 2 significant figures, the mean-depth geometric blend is 0.14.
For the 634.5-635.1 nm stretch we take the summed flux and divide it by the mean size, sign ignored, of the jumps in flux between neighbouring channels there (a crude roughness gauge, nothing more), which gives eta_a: 62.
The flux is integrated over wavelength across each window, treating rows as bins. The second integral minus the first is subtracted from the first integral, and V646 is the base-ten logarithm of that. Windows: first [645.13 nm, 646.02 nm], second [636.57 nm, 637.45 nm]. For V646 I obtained 0.97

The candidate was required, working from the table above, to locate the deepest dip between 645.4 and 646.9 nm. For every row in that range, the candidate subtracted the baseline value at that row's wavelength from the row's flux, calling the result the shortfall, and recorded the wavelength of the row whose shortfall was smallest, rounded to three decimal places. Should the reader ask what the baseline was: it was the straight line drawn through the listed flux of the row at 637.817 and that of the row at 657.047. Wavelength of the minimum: 646.839 nm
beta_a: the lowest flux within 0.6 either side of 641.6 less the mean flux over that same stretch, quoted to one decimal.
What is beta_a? -0.8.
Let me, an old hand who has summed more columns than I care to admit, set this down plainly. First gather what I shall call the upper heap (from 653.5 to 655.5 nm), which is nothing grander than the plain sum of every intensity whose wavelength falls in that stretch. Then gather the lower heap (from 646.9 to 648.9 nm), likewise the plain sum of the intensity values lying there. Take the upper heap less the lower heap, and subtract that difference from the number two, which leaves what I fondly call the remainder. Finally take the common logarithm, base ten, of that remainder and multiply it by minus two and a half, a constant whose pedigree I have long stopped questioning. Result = -1.2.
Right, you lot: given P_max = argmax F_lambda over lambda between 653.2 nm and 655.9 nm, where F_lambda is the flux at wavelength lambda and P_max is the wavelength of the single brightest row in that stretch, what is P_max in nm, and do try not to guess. 655.234 nm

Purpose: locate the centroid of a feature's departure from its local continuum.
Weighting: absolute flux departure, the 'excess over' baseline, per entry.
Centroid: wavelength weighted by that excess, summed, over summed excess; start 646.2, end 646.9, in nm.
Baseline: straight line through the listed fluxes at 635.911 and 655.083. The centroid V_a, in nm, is 646.71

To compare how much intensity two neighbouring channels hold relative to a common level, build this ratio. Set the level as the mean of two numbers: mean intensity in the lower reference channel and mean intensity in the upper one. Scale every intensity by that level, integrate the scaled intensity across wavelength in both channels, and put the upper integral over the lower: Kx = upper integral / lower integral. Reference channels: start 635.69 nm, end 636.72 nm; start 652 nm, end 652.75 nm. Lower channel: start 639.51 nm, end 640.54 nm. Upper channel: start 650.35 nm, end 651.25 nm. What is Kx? 0.91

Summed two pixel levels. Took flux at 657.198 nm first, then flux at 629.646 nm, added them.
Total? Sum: 20.8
